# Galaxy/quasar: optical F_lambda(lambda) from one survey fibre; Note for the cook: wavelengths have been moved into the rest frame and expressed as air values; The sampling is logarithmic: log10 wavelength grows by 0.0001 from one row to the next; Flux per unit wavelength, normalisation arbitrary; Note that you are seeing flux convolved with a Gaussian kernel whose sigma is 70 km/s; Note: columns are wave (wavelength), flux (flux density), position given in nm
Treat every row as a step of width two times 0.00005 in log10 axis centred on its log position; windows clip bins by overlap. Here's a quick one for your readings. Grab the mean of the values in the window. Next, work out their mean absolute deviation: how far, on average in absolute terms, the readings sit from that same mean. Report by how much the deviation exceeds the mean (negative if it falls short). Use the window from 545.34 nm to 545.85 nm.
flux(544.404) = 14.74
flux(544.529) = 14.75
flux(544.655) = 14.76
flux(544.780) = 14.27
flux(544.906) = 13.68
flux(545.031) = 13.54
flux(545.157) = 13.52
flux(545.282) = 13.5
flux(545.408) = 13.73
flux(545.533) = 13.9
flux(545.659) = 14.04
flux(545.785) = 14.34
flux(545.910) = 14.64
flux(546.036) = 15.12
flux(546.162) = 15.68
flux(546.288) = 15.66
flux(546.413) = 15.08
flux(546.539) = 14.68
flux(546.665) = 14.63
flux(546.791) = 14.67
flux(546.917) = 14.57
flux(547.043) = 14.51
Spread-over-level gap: -13.82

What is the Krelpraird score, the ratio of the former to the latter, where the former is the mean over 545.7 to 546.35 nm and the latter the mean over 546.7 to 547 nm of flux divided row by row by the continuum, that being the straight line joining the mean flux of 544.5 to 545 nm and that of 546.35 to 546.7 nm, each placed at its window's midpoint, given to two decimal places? 1.05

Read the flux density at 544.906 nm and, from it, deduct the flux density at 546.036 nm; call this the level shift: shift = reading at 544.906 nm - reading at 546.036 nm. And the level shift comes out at -1.4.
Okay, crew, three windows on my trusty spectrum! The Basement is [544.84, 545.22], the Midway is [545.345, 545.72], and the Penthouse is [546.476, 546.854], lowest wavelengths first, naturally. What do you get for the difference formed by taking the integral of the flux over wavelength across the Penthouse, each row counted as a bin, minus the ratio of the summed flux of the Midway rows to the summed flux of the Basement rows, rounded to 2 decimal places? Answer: 4.51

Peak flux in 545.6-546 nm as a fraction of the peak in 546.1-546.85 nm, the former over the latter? 0.93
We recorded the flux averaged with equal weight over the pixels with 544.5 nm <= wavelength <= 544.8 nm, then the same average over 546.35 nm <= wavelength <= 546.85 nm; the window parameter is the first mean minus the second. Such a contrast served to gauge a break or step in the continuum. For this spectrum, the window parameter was -0.17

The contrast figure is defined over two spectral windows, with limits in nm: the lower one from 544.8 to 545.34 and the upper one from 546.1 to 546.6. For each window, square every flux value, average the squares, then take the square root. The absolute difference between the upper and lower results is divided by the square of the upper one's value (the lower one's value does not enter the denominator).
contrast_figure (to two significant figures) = 0.0074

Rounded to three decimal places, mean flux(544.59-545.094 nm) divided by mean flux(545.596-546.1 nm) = 0.967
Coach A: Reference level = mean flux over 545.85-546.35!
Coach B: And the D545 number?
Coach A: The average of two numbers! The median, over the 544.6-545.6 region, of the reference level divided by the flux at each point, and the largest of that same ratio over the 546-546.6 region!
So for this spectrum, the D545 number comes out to 1.08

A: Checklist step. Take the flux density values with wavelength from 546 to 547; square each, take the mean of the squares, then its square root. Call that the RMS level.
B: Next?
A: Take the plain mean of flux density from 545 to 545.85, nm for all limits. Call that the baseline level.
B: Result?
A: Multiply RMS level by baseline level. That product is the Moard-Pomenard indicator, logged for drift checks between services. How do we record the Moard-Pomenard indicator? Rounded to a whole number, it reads 207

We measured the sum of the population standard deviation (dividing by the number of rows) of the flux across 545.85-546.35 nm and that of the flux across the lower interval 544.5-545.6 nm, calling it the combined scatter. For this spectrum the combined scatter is 0.91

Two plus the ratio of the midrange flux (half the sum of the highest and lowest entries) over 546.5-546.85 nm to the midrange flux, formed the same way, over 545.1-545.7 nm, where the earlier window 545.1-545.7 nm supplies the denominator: 3.06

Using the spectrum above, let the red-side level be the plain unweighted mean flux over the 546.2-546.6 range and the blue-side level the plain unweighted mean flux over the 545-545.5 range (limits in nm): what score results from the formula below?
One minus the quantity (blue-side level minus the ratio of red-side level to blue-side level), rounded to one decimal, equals -11.5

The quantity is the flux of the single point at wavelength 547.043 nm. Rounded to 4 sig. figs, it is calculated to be 14.51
